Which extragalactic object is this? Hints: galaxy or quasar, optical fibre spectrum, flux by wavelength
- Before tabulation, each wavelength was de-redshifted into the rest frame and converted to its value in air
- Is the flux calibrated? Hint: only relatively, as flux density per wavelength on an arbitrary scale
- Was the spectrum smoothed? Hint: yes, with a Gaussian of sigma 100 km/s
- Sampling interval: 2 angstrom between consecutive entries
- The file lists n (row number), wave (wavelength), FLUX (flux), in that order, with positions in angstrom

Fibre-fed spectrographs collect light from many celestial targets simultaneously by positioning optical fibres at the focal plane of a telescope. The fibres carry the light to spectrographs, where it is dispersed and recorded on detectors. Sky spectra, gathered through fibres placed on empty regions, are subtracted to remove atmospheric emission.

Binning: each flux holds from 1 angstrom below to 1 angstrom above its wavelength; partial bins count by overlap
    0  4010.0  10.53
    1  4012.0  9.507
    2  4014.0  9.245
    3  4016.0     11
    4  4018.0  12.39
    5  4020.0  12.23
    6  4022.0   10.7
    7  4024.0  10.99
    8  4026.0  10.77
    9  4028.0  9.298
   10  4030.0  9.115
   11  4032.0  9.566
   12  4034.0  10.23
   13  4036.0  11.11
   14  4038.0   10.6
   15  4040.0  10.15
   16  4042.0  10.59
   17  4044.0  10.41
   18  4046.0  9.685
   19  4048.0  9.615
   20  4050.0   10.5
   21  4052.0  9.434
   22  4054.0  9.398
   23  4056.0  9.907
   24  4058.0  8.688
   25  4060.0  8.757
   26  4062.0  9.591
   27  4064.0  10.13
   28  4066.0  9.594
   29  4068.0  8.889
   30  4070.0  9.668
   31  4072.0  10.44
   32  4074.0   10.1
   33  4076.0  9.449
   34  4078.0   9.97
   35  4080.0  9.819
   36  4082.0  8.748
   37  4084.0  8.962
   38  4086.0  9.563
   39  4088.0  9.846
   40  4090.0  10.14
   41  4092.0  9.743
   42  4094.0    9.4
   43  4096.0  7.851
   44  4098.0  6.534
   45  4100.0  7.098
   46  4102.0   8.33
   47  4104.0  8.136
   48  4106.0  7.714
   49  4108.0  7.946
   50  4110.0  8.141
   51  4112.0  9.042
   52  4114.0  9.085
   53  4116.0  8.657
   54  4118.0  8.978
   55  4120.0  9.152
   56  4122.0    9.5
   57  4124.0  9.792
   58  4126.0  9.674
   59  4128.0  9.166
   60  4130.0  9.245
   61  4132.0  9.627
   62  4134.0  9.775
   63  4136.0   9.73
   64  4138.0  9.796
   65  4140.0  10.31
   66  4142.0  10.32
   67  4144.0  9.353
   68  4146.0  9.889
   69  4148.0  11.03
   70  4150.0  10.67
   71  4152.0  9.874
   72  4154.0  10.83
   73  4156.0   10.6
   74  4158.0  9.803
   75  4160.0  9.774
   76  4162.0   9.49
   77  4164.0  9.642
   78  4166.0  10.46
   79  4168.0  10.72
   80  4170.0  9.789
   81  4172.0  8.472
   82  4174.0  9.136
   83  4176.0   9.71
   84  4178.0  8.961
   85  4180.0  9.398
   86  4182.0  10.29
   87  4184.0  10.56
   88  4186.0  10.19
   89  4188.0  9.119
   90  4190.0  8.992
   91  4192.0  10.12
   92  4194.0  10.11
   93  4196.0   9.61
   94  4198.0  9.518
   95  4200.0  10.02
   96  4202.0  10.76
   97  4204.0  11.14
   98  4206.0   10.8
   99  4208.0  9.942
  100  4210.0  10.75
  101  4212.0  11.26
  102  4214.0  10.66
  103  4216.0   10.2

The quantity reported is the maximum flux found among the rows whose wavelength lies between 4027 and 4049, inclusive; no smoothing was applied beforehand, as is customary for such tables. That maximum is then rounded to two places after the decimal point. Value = 11.11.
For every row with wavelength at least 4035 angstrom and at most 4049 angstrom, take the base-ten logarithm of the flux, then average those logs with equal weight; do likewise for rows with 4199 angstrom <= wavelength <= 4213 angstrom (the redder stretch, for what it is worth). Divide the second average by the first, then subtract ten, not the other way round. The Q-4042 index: -8.99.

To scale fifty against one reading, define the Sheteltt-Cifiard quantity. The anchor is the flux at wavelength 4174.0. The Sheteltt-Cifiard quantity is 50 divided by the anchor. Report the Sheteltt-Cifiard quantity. 5.5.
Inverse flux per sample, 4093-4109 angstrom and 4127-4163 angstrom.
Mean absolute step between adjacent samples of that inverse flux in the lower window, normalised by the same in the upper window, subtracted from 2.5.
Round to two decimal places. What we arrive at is -0.64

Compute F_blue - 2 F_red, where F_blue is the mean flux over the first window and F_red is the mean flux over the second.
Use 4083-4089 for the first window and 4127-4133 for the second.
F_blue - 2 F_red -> -9.2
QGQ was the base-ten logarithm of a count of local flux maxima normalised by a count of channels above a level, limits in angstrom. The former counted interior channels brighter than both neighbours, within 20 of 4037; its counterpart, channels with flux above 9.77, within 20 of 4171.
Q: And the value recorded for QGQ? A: -0.44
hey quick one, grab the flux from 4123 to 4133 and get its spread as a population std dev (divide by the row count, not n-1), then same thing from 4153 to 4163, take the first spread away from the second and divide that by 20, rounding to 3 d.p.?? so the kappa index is 0.014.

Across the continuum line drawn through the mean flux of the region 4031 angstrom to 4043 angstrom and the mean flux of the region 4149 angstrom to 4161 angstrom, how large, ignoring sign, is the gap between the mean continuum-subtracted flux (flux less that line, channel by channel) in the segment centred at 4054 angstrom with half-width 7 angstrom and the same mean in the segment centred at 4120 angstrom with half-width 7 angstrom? 0.1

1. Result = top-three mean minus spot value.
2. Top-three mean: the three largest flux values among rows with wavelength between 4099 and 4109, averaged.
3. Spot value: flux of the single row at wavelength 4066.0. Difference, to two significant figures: -1.5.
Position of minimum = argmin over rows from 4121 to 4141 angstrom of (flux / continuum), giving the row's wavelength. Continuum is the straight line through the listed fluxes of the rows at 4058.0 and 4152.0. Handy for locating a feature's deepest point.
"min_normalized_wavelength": 4128.0 angstrom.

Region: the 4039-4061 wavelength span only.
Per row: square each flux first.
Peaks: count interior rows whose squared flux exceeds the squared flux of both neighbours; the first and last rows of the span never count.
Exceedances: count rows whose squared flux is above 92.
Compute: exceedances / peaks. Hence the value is 2.3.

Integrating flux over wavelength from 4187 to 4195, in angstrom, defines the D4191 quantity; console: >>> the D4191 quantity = 76.7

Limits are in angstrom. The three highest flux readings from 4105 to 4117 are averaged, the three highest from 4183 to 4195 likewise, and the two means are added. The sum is 19.2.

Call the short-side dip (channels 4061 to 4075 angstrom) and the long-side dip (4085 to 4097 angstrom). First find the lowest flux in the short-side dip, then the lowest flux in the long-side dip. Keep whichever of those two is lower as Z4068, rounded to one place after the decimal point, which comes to 7.9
